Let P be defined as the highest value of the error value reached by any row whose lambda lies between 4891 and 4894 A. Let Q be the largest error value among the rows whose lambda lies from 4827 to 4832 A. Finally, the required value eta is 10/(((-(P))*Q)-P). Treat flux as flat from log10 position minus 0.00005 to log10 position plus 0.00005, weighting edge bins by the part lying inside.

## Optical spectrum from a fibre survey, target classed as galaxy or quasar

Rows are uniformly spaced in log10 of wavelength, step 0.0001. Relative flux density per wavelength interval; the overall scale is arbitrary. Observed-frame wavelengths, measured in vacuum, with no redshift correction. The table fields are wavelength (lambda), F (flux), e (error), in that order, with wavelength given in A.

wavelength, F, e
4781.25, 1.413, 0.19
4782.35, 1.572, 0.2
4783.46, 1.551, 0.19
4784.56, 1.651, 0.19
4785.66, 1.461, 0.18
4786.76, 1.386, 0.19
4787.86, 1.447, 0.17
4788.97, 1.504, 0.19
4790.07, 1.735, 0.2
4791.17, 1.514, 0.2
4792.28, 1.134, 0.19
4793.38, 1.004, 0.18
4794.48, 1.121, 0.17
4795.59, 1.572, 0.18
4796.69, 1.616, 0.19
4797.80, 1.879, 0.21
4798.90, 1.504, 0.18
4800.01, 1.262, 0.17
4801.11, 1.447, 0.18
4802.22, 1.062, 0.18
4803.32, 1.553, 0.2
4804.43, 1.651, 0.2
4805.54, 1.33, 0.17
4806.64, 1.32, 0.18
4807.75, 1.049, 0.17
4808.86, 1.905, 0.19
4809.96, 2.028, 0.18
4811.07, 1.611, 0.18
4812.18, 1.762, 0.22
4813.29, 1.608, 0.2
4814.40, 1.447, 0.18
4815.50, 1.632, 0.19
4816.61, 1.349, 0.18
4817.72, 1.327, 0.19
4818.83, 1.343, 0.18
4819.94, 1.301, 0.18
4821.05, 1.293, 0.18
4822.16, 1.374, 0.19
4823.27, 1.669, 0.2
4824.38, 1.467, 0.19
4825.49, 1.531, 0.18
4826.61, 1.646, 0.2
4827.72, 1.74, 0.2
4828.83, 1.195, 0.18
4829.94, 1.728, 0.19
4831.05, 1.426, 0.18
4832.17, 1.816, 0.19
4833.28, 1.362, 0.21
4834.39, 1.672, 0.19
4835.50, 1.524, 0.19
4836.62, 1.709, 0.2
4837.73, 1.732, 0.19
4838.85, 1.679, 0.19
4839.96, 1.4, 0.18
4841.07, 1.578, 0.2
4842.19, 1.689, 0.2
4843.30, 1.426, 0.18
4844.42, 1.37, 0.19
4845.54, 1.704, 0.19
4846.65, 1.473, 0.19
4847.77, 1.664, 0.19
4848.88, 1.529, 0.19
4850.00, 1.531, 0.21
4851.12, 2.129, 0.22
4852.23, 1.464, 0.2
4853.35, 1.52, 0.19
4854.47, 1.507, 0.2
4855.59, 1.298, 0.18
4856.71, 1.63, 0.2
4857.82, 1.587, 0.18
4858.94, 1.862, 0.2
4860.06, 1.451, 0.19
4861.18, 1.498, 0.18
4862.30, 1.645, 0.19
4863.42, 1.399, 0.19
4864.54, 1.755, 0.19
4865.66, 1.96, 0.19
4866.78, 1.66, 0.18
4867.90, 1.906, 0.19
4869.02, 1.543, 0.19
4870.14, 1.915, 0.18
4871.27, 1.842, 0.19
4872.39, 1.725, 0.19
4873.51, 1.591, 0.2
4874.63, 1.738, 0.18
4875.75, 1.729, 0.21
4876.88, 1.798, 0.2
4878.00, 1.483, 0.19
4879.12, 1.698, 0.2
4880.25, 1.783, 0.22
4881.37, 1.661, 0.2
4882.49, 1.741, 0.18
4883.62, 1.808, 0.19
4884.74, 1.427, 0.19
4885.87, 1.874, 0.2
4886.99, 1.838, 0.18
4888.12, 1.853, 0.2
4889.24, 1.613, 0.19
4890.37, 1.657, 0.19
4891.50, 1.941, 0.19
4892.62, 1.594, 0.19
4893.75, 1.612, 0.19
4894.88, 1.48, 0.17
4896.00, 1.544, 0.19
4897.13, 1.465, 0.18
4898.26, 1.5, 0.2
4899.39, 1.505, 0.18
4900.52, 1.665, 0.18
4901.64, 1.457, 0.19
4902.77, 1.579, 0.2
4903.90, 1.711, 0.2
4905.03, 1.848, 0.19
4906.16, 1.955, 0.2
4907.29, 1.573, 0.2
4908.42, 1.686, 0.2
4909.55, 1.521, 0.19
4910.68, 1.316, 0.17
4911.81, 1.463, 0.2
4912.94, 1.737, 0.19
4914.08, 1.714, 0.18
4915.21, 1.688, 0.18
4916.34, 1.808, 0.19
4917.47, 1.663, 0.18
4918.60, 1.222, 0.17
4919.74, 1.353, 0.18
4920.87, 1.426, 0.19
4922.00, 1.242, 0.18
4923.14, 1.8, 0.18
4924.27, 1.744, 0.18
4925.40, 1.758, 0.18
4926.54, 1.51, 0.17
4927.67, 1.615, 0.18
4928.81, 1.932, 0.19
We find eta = -43.9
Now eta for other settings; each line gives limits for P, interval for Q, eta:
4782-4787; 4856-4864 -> -41.7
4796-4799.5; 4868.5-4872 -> -40.0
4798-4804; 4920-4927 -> -42.0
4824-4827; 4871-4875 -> -41.7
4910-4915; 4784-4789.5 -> -42.0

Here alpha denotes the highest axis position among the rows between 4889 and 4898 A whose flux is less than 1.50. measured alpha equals 4897.13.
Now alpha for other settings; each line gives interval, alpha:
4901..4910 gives 4901.64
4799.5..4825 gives 4824.38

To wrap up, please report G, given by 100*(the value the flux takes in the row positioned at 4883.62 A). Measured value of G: 181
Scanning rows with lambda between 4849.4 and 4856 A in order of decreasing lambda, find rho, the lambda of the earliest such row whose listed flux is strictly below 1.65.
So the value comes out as 4855.59 A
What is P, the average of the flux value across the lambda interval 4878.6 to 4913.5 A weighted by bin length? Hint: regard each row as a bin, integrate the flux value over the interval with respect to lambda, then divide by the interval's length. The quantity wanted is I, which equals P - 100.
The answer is -98.4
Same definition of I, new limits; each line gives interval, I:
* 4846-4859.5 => -98.4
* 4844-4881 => -98.4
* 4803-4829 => -98.5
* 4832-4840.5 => -98.4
